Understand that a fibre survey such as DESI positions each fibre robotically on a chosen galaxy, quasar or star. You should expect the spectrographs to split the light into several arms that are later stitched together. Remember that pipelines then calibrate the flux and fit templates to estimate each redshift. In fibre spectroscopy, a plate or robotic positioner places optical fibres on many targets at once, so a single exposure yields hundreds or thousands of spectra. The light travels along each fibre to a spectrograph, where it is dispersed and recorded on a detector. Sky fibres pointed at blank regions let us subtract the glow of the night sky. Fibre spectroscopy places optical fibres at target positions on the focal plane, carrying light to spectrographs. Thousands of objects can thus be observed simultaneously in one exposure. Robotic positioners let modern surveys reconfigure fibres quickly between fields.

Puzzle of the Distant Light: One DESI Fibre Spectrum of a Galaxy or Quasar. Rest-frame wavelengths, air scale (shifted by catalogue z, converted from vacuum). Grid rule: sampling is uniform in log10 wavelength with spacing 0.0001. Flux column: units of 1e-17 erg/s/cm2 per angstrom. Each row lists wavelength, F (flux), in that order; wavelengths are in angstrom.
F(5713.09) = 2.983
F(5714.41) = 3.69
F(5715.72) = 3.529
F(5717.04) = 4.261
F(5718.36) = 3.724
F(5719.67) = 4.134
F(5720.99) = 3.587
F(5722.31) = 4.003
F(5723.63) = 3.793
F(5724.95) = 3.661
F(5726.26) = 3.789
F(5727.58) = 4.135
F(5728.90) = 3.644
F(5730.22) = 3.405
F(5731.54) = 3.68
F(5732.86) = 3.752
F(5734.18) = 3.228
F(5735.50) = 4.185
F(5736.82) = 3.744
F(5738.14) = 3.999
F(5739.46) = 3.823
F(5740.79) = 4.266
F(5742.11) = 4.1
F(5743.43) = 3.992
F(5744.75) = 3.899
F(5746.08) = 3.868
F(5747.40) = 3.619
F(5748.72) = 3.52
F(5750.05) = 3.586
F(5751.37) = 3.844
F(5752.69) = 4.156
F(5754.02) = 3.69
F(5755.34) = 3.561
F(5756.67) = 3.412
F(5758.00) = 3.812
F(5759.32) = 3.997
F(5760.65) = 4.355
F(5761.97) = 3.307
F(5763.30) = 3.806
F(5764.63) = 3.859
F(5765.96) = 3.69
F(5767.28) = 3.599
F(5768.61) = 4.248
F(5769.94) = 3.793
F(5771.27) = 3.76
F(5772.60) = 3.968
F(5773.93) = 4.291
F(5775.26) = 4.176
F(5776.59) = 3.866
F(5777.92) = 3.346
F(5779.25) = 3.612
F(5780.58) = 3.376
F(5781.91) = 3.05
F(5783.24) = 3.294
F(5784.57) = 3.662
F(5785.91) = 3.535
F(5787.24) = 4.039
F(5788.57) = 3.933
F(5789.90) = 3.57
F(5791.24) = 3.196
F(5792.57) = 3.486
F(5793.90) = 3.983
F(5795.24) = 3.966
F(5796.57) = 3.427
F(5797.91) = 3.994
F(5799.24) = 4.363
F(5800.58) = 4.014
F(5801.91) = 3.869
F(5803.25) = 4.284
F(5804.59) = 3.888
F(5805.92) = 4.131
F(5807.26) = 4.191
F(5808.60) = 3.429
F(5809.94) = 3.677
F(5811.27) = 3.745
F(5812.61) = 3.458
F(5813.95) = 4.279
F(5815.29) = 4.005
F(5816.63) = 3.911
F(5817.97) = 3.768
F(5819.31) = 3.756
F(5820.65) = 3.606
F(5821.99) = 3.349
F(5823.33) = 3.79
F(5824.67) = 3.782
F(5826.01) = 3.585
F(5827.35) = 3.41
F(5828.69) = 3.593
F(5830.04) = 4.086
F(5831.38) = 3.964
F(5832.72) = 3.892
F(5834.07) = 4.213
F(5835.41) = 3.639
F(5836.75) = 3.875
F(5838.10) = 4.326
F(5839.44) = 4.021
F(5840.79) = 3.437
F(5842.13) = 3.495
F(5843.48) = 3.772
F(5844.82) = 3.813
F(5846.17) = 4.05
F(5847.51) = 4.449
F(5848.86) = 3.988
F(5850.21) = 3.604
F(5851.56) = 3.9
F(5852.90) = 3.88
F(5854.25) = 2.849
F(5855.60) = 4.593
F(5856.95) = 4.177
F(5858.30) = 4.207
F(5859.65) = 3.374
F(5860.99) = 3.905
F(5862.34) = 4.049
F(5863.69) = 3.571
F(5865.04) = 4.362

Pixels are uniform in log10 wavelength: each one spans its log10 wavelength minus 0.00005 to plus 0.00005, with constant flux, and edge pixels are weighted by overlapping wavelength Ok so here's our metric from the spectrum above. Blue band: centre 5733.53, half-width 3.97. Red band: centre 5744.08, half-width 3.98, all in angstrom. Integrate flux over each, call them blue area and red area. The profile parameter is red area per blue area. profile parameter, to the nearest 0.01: 1.08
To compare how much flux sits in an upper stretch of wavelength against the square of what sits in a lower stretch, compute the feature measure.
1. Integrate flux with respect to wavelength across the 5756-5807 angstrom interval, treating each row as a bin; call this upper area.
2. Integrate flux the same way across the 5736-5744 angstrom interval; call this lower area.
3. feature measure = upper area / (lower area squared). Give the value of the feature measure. 0.19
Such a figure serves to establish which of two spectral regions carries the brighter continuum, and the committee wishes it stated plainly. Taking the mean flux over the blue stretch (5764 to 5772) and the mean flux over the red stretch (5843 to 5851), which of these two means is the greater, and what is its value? 3.95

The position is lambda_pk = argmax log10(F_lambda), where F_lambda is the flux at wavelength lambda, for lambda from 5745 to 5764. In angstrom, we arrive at 5760.65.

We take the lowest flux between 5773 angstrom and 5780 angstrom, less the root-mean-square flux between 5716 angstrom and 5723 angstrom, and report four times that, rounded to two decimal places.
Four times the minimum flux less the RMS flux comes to -2.42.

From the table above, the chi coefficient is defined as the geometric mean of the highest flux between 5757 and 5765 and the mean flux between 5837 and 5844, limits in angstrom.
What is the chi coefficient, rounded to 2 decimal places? 4.07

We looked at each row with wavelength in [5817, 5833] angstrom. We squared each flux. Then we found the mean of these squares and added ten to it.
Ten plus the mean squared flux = 23.8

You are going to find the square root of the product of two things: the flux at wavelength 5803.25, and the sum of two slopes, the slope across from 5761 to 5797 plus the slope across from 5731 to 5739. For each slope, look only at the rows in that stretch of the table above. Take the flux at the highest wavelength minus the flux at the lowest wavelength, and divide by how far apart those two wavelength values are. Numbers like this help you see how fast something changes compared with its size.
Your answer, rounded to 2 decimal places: 0.47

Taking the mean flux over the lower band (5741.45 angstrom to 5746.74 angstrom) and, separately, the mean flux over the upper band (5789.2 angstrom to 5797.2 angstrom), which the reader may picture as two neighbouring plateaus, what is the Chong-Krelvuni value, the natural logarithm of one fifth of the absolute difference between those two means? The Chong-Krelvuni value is -2.6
